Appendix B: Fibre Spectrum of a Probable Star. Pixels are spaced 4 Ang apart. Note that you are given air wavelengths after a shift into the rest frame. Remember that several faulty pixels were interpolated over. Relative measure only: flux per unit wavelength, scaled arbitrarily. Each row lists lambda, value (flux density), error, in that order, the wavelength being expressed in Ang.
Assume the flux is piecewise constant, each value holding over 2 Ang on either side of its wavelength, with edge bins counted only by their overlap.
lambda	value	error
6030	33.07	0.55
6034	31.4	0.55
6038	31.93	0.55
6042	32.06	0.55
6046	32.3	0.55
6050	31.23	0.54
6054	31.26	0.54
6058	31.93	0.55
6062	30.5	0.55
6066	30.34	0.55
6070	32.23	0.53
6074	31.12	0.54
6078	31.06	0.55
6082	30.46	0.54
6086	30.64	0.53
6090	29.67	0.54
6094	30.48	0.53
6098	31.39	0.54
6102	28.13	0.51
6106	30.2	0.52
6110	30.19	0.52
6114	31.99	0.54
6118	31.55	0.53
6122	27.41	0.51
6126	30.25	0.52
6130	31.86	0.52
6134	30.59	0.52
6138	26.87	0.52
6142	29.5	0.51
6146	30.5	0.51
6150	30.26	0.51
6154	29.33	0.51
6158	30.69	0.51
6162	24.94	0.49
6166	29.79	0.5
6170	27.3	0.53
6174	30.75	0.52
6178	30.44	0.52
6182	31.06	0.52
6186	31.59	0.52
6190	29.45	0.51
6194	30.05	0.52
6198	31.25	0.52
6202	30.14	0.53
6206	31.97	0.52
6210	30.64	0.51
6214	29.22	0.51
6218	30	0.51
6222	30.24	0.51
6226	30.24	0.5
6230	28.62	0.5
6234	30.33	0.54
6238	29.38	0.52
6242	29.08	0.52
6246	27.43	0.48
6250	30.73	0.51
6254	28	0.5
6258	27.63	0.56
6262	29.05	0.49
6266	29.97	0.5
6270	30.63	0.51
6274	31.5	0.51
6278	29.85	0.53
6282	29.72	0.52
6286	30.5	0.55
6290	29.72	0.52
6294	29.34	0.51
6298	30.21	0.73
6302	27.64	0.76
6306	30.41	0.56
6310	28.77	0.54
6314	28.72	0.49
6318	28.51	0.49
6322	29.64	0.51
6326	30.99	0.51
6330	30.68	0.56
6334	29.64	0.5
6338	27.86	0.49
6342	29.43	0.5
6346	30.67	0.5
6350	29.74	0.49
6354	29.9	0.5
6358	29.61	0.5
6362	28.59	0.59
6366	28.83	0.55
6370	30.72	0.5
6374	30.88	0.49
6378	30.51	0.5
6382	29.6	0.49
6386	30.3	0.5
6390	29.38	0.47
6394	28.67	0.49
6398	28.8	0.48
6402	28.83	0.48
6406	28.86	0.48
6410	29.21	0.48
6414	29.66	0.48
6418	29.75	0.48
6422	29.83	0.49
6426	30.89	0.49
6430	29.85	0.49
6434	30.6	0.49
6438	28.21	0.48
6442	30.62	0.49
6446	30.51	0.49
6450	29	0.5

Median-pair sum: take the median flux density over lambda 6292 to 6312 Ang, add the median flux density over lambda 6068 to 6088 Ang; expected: 60.40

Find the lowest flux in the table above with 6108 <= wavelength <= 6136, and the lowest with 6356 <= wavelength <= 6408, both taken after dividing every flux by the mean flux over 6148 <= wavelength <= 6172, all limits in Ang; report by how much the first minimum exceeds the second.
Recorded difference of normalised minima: -0.041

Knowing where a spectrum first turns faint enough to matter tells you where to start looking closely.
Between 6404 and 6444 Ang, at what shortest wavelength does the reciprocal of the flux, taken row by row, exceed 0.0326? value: 6406 Ang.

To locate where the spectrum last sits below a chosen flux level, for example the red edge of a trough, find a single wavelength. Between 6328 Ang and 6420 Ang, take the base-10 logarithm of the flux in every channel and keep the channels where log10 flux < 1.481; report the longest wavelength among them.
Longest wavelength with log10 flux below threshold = 6418 Ang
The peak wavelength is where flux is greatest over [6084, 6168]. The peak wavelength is 6114 Ang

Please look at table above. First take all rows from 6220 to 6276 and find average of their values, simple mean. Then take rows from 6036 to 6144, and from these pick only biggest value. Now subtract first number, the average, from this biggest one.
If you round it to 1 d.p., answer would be 2.8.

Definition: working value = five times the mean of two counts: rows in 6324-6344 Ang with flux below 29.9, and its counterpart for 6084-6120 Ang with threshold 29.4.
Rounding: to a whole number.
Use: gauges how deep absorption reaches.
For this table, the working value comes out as 10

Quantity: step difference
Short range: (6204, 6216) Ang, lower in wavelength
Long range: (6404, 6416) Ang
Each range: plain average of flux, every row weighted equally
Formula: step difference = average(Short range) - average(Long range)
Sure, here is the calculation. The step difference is 1.4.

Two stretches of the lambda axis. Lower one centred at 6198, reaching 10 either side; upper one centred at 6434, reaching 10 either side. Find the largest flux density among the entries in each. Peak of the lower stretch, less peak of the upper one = 1.1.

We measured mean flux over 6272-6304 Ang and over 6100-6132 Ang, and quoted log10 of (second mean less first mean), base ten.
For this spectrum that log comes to -0.41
